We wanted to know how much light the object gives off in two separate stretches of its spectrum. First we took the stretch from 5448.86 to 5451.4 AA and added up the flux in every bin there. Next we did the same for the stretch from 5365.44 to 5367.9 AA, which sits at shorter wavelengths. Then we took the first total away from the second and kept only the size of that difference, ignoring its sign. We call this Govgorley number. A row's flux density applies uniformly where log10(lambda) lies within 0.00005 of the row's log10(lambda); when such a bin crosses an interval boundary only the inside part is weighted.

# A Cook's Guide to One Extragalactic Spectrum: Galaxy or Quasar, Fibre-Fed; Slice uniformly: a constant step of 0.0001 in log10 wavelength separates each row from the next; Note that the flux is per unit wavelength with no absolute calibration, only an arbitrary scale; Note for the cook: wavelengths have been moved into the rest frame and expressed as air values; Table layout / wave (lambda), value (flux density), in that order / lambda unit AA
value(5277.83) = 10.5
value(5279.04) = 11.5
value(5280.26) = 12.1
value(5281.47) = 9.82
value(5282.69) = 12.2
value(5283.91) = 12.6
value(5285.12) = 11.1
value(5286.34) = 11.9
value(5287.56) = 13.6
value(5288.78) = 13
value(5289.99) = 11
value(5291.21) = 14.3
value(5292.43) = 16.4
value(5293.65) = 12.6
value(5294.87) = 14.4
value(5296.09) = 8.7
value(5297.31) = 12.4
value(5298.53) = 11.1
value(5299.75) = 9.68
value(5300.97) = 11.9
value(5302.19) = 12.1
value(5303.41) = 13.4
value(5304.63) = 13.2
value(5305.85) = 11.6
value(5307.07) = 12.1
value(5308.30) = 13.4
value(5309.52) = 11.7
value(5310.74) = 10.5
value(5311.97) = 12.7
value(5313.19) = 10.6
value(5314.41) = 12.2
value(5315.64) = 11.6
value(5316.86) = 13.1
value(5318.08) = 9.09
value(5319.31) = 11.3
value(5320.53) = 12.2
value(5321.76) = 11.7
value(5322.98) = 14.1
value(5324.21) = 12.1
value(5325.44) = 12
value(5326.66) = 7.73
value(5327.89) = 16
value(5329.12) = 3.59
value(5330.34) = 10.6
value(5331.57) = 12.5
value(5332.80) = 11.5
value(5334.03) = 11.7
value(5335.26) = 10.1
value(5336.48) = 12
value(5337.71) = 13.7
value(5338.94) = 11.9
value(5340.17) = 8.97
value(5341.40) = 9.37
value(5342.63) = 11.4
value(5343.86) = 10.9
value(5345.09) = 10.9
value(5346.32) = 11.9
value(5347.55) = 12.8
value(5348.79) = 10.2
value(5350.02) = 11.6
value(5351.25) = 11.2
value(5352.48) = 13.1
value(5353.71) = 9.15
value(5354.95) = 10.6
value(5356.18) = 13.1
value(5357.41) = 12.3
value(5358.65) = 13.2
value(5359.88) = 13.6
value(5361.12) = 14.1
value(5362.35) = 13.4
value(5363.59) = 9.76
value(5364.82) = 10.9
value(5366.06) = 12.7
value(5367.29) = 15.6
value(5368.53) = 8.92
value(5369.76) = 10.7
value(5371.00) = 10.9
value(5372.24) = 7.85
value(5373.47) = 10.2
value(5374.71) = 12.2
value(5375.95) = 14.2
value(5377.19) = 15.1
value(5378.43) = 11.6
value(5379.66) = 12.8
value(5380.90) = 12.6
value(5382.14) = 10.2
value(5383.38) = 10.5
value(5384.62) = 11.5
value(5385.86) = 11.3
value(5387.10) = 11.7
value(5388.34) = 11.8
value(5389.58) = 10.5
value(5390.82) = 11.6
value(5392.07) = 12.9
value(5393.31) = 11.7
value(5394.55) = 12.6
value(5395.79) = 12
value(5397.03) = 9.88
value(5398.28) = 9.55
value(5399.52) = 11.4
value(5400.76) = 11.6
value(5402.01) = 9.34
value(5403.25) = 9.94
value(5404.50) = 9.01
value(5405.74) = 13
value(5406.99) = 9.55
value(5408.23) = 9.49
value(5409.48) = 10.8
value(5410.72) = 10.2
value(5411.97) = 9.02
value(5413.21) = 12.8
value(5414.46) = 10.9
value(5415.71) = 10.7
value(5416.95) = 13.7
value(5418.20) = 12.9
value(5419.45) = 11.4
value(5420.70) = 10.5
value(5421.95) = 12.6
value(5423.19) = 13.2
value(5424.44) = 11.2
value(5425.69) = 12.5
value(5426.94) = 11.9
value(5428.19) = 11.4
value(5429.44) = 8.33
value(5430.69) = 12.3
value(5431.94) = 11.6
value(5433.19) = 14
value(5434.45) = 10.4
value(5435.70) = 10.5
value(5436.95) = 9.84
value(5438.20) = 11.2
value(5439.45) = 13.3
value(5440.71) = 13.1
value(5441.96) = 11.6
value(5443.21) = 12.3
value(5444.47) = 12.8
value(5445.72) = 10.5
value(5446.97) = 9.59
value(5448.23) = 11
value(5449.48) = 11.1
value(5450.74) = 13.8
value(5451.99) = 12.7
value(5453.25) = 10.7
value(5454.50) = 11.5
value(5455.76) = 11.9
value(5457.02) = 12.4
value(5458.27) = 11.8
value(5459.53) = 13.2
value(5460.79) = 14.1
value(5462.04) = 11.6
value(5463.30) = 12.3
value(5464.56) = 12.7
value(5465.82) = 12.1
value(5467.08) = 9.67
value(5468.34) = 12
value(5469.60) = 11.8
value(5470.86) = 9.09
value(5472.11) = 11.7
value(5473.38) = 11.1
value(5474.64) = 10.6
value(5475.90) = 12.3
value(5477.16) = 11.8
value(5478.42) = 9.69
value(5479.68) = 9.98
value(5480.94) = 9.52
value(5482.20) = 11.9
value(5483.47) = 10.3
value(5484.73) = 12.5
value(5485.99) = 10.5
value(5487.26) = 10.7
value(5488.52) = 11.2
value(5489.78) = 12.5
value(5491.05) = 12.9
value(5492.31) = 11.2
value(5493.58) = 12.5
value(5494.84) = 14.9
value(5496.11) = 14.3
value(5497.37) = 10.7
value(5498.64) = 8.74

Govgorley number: 3.4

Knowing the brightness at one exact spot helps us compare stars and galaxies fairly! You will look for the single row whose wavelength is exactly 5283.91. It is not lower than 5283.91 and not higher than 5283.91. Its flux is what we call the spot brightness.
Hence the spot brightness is 12.6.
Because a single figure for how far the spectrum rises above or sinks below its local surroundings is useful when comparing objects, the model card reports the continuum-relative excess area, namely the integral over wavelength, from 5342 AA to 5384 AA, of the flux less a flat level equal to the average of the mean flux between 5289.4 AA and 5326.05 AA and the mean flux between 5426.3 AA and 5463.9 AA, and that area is -6.8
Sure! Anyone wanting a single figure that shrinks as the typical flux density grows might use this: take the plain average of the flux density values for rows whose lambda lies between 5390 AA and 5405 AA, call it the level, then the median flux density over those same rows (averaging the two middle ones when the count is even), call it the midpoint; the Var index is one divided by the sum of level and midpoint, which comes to 0.0445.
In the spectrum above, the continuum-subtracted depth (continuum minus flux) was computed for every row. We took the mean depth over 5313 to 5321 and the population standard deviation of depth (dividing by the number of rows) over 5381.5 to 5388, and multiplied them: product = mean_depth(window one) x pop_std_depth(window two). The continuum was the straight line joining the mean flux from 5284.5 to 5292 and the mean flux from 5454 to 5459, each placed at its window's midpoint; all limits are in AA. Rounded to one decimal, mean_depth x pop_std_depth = 0.6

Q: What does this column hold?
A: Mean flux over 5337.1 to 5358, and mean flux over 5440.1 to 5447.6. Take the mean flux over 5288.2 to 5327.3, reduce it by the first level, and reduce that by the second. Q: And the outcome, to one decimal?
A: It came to -11.0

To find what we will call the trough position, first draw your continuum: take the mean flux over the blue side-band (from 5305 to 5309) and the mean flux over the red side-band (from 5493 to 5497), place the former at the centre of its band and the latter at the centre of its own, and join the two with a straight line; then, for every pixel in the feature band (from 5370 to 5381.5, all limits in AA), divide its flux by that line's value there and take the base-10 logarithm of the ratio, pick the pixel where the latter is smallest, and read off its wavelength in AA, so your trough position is 5372.24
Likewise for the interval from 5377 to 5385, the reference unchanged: 5382.14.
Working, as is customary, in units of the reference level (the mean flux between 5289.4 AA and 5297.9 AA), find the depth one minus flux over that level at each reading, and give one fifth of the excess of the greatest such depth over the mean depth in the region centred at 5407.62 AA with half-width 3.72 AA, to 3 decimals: 0.021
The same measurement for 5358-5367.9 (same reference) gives 0.049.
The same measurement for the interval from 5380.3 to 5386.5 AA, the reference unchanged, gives 0.016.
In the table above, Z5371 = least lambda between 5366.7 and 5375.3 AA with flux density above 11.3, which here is 5367.29 AA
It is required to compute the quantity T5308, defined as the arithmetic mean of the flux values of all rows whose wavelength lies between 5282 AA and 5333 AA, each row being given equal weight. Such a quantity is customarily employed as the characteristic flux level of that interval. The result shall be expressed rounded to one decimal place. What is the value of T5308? 11.9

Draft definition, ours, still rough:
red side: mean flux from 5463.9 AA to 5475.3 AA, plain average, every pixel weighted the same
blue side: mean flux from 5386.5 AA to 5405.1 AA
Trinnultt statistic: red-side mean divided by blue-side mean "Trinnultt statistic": 1.01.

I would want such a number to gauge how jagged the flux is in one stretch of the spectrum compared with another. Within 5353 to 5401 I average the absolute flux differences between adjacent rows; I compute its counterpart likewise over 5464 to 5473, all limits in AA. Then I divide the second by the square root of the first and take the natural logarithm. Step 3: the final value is 0.40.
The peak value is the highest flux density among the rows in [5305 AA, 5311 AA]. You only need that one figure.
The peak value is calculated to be 13.4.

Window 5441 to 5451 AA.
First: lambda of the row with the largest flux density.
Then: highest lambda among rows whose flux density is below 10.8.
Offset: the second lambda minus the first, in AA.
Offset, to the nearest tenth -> -3.8 AA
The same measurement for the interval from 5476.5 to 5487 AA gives 1.3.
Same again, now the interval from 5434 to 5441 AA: -2.5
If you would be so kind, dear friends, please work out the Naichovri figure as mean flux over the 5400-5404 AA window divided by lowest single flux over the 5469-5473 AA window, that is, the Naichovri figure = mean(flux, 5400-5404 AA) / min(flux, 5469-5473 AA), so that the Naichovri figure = 1.13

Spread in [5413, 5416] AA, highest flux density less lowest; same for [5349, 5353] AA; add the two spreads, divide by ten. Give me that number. 0.40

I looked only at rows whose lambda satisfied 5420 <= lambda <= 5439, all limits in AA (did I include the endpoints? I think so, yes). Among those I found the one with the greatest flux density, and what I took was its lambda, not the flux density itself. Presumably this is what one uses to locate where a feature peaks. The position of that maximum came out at 5433.19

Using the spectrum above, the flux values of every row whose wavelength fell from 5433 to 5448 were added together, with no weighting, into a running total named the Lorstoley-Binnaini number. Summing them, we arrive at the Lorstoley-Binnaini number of 139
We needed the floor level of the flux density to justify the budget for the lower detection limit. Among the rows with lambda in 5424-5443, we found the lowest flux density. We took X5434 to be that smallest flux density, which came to 8.33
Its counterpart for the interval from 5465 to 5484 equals 9.09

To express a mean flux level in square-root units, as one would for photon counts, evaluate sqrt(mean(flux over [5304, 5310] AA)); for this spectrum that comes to 3.52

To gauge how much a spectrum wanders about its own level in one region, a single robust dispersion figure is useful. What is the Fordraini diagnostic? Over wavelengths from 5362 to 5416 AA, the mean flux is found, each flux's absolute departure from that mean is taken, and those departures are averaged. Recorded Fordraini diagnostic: 1.3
